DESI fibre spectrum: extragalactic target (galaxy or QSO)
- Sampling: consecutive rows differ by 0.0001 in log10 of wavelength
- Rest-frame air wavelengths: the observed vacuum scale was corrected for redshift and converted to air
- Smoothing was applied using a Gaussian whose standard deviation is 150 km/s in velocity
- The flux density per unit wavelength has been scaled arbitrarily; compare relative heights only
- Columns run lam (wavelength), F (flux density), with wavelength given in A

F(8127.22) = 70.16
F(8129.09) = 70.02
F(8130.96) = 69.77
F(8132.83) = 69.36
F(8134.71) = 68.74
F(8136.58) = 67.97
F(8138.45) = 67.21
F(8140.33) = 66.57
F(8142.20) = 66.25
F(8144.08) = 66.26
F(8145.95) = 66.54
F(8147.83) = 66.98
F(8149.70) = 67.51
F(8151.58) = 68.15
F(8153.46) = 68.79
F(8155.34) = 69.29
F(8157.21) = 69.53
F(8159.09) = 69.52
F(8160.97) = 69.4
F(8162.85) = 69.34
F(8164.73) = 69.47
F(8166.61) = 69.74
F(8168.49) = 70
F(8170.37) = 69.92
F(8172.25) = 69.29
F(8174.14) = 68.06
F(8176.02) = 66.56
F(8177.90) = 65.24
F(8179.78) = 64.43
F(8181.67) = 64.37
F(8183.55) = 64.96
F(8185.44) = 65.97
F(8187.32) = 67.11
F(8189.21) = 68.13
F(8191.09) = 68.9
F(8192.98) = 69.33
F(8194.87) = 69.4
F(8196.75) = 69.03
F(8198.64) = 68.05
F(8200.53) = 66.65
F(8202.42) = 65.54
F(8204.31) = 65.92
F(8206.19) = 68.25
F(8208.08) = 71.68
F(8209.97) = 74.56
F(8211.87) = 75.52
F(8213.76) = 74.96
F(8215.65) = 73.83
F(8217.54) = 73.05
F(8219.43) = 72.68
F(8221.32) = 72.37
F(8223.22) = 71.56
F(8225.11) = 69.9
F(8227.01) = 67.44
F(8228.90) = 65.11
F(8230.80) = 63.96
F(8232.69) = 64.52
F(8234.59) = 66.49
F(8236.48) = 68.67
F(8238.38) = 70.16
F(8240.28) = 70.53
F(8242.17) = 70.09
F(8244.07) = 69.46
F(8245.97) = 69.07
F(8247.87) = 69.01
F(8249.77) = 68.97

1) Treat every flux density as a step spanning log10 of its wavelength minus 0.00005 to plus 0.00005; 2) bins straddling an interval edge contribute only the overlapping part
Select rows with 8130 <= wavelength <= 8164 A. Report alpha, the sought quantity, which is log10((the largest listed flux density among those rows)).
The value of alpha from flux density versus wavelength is 1.84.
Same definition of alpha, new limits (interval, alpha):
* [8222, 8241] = 1.85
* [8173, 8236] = 1.88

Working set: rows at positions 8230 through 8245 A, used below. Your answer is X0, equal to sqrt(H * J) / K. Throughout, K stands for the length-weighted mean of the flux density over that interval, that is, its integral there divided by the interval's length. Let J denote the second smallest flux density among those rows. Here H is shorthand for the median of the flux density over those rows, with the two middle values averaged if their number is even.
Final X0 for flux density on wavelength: 0.981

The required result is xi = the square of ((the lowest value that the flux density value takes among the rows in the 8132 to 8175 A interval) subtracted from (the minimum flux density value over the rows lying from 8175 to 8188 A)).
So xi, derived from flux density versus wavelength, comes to 3.5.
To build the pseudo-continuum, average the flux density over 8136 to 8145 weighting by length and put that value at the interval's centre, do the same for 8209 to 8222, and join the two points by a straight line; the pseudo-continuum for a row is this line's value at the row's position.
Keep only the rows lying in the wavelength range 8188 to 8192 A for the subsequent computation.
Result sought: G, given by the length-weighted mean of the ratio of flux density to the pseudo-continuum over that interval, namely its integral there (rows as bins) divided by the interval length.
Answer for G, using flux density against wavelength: 0.96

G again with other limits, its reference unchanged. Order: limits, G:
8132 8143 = 1.02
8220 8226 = 0.96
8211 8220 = 1.00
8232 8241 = 0.90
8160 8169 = 1.01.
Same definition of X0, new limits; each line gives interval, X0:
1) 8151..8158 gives 0.999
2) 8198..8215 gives 0.955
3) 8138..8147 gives 0.998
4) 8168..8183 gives 0.982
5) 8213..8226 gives 0.993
